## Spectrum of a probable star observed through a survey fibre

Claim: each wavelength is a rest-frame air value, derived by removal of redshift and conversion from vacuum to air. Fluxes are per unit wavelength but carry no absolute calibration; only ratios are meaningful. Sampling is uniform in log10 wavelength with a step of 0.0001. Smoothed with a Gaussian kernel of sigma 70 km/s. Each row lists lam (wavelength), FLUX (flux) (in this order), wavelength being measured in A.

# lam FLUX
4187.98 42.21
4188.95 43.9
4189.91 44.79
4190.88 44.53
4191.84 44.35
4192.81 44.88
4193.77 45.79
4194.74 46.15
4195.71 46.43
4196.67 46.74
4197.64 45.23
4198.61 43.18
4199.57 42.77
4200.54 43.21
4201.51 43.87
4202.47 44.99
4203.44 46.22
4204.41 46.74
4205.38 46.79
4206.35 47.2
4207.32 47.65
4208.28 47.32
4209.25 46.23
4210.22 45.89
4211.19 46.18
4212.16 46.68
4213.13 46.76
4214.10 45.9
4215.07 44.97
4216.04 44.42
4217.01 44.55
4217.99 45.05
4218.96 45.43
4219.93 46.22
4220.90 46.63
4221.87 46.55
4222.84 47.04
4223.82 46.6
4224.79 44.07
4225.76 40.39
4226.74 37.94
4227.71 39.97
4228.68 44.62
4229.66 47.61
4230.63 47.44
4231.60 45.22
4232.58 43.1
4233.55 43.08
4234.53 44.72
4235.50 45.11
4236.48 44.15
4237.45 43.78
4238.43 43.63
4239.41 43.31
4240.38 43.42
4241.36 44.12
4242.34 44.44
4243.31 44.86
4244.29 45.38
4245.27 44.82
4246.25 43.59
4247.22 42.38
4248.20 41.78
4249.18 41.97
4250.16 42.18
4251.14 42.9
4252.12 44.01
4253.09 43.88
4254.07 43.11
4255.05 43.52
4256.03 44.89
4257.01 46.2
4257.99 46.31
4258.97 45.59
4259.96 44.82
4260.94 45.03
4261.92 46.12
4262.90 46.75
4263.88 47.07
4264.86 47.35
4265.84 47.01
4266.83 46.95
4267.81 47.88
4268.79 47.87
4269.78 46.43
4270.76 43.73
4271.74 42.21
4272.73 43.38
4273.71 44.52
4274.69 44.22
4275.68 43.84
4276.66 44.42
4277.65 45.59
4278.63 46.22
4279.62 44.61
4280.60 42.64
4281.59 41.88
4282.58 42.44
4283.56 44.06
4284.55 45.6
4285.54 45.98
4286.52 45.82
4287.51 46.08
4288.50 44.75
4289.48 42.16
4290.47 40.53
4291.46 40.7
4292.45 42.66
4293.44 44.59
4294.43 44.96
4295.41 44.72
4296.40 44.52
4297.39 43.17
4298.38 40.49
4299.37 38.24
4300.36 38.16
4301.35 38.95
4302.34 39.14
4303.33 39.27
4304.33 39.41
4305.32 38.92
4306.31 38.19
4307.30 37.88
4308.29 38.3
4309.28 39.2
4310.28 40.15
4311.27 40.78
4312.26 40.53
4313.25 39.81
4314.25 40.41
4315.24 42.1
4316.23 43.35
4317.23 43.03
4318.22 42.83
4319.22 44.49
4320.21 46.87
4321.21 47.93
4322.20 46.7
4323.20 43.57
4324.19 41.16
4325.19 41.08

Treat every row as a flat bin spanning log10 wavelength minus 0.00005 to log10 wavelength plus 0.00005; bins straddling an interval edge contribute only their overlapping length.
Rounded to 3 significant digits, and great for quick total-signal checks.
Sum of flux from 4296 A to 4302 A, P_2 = 244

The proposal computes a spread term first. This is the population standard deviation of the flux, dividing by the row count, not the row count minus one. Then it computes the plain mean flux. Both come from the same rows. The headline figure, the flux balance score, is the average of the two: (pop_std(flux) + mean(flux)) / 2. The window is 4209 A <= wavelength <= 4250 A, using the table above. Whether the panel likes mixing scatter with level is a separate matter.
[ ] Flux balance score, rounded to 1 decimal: 23.3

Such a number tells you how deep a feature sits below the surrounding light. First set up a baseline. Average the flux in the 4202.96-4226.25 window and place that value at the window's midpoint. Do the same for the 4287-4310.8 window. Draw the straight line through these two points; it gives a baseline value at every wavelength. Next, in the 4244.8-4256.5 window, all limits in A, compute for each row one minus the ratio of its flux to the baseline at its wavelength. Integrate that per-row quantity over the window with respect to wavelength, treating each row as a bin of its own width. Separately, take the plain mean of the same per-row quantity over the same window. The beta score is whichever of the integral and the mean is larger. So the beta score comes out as 0.15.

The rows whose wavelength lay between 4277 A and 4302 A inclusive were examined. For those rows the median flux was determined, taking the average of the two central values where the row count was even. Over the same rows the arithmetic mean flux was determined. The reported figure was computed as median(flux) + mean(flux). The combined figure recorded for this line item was 87.2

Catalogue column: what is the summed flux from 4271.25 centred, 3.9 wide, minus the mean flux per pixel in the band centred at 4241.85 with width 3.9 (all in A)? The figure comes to 132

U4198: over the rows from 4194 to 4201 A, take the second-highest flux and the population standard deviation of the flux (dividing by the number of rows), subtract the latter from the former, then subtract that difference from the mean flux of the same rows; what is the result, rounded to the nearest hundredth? -0.02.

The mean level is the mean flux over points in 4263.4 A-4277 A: 45.5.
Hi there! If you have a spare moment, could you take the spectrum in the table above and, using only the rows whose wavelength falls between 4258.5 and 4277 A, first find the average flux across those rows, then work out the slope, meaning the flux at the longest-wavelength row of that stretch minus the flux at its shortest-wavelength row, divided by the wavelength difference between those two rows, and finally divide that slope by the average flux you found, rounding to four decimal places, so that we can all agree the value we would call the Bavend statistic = -0.0015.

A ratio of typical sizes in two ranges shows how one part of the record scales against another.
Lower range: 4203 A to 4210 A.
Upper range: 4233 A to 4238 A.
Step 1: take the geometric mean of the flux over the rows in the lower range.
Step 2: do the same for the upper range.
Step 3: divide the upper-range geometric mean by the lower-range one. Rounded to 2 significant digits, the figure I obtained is 0.94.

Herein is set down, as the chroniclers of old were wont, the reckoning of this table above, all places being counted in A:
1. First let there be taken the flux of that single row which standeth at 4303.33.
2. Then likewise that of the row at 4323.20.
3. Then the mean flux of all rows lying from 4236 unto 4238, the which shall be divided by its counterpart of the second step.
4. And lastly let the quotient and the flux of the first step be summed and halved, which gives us 20.1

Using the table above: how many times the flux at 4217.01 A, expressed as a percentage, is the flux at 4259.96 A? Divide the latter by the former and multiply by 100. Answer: 101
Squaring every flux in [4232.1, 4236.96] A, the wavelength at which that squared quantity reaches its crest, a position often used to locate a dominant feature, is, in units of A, 4235.50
